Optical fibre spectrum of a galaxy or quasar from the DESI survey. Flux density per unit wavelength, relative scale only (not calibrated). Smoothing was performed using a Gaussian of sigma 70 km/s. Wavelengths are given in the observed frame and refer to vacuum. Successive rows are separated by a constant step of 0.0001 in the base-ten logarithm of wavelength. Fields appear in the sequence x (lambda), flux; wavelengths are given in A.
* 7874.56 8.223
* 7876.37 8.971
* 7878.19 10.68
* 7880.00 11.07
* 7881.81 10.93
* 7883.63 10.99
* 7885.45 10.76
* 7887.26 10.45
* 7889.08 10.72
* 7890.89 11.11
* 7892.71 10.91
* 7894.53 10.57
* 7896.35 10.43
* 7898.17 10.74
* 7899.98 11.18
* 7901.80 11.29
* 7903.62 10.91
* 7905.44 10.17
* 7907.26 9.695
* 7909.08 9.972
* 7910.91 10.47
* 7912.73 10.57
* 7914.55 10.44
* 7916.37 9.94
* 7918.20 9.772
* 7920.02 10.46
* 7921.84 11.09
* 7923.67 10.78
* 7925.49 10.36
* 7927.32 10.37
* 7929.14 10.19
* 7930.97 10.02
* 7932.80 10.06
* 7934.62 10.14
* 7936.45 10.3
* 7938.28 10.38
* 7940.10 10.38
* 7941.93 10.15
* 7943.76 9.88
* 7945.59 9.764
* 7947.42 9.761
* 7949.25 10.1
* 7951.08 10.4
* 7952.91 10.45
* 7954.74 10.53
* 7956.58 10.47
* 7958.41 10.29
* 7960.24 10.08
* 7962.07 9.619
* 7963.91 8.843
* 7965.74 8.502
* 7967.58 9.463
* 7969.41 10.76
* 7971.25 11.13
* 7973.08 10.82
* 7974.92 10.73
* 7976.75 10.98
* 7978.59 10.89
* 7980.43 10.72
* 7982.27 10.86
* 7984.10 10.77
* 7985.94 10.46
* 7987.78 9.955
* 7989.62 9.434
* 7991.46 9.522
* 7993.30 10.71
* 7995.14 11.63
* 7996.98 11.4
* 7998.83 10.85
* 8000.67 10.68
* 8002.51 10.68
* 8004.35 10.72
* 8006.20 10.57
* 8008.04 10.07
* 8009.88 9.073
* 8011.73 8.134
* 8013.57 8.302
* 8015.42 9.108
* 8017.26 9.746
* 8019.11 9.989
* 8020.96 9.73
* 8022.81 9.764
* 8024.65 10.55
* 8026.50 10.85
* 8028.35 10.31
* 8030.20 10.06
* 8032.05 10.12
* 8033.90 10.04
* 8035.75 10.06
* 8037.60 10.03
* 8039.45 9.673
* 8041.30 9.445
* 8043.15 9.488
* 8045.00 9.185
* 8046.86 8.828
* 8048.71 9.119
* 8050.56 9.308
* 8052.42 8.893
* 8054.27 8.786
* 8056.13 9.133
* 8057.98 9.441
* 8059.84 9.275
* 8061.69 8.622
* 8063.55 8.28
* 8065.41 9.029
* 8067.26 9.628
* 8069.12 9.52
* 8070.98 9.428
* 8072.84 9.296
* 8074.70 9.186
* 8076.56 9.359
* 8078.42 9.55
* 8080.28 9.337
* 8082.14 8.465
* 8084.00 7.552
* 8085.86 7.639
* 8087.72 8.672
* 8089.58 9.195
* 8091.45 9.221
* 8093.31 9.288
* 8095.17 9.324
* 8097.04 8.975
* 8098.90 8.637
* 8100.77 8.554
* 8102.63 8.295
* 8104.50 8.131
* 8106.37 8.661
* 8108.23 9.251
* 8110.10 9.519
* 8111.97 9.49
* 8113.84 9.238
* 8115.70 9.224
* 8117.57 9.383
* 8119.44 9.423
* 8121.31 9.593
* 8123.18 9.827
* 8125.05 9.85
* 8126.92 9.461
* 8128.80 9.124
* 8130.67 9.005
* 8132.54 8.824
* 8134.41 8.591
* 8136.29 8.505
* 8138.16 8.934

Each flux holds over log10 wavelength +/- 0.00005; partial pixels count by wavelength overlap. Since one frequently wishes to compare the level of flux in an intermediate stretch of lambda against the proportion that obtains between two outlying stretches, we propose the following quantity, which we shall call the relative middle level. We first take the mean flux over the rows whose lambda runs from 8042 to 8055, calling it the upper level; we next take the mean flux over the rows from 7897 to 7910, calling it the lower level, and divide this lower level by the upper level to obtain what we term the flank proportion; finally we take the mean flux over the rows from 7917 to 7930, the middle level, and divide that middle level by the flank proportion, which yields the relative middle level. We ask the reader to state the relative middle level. 9.0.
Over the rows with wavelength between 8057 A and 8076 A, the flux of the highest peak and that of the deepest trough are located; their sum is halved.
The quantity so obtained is 9.0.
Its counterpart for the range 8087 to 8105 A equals 8.7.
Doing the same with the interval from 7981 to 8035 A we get 9.9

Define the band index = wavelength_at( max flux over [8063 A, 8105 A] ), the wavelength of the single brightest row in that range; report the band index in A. 8067.26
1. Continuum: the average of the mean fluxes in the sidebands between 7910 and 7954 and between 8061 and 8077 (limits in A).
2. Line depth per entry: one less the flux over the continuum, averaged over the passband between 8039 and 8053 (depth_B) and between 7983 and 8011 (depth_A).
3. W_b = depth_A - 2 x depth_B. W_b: -0.17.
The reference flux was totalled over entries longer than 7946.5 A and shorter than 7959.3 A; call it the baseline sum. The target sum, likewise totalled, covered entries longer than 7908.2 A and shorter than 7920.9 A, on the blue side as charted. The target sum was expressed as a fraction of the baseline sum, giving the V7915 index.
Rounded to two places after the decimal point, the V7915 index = 0.99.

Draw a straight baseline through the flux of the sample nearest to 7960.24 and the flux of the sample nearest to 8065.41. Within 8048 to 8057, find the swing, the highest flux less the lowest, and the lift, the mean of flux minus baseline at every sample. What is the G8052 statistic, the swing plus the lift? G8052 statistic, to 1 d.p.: 0.4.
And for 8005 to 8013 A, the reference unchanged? 2.3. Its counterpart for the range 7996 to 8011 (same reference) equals 3.2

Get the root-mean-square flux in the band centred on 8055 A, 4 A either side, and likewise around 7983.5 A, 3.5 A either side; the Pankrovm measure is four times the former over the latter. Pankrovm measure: 3.4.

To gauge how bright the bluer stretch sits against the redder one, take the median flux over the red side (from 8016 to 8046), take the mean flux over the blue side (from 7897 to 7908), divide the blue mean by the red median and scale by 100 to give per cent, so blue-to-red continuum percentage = 107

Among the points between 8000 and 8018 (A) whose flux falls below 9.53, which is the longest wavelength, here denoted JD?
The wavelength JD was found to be 8015.42 A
